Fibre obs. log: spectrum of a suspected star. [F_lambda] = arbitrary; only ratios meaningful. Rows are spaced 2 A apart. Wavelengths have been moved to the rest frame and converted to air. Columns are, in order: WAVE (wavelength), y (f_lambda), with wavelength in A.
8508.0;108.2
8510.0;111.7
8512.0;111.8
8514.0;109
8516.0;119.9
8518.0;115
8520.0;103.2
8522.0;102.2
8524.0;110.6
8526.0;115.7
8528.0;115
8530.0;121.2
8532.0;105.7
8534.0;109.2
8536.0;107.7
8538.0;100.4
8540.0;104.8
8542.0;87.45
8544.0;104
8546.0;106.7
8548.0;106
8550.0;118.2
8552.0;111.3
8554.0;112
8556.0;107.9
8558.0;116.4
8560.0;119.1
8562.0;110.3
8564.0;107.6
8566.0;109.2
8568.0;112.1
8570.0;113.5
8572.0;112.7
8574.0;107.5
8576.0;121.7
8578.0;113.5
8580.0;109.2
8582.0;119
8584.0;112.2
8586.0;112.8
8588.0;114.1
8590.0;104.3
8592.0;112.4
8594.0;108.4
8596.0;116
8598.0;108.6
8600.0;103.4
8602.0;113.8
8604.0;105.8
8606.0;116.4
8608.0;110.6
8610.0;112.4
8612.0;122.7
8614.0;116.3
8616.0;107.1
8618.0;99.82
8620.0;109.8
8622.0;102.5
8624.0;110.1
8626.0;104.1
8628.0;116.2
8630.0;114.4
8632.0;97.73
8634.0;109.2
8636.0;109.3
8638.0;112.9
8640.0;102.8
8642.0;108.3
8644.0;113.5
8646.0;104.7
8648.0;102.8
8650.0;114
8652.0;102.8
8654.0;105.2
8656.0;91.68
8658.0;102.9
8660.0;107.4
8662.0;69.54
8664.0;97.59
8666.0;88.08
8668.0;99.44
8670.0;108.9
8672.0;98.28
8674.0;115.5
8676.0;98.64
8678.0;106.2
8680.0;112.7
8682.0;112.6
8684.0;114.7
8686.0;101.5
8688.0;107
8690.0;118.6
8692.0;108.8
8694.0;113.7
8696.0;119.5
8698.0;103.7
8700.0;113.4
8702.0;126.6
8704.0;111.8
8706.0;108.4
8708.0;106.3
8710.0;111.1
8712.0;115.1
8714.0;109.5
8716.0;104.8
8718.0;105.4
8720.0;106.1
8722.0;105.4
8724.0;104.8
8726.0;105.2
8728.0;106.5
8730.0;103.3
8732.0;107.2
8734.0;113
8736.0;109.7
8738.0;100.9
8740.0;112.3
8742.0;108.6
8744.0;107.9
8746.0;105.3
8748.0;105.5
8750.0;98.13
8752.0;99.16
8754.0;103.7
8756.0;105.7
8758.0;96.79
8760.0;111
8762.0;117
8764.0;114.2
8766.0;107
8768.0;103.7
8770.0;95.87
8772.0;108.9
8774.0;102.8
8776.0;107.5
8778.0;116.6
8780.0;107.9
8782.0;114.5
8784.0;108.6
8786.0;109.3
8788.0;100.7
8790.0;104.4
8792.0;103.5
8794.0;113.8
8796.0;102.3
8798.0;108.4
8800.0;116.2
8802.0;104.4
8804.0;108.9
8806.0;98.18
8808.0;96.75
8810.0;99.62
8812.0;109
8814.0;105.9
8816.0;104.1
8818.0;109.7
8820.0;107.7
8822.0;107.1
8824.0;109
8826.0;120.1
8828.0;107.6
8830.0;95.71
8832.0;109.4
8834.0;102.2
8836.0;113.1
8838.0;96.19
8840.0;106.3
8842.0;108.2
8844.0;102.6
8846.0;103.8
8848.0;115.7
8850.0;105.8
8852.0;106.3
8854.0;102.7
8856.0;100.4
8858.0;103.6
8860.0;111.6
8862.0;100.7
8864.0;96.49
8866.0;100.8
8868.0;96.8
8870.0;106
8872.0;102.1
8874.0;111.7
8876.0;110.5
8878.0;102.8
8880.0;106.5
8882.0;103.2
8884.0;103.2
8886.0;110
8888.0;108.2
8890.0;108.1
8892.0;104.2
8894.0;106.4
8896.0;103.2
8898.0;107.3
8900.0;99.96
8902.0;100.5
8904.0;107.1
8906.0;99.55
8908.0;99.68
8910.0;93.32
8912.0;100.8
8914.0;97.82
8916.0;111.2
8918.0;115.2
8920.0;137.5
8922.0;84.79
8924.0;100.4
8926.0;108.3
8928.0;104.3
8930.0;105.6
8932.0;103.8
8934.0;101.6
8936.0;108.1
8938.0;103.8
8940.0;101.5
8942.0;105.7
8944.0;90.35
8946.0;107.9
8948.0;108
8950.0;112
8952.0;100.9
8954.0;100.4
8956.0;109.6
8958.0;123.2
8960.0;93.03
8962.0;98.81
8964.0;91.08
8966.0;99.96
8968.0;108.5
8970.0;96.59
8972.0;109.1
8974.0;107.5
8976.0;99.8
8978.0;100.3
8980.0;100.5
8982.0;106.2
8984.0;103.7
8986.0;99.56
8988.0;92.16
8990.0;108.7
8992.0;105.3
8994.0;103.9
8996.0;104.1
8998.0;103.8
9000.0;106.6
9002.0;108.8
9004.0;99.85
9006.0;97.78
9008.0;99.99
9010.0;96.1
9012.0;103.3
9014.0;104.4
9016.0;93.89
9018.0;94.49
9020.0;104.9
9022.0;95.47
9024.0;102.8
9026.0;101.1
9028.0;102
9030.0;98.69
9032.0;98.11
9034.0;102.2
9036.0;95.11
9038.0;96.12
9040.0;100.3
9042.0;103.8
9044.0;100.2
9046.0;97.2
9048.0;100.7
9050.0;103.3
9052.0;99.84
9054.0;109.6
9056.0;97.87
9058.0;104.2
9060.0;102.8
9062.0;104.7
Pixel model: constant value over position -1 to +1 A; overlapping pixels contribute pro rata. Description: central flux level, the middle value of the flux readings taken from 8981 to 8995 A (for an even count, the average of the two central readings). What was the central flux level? 103.9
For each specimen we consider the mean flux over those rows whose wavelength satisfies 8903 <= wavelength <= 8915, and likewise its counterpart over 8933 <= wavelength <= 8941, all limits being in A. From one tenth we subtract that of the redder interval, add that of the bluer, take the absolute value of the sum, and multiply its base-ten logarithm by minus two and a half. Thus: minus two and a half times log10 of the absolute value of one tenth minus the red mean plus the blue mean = -1.5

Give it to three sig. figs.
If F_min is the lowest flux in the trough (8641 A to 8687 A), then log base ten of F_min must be 1.84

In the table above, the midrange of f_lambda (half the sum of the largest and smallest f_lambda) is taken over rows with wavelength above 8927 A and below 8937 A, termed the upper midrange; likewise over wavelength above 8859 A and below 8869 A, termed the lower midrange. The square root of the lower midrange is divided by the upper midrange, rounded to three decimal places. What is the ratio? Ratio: 0.097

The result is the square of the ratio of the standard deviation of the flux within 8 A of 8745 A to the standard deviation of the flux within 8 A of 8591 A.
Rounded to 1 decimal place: 1.7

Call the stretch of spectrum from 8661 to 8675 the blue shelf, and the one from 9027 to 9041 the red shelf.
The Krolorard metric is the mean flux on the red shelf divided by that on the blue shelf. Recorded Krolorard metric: 1.02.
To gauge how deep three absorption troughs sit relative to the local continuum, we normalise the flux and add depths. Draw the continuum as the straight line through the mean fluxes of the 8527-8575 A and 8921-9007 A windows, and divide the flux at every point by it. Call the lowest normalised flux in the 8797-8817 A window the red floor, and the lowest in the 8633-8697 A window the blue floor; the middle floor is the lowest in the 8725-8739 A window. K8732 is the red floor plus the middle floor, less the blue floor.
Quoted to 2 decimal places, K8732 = 1.22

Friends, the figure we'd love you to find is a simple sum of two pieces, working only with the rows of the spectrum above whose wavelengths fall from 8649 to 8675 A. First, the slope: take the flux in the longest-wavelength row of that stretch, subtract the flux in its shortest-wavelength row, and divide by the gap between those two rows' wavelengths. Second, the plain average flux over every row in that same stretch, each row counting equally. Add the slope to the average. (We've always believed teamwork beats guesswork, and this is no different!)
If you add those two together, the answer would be 100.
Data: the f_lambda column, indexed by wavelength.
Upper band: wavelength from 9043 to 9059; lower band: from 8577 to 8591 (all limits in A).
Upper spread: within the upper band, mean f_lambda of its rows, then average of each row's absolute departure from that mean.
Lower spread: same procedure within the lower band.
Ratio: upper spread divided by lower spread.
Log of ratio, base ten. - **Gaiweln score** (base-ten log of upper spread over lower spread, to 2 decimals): 0.00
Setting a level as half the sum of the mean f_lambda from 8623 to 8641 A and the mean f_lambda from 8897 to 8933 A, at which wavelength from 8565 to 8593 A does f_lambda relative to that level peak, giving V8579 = 8576.0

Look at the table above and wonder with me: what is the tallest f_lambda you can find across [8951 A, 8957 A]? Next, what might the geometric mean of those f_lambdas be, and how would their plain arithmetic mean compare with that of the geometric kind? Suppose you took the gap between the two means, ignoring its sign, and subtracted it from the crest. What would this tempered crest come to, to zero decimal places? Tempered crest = 110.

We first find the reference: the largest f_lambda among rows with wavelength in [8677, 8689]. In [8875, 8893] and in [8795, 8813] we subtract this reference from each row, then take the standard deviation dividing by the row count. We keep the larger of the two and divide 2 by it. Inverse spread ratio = 0.336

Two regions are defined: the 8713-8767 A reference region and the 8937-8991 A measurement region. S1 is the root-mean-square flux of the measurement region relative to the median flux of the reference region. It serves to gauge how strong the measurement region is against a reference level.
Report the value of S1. 0.976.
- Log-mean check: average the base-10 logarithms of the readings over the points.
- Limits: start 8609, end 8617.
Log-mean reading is 2.059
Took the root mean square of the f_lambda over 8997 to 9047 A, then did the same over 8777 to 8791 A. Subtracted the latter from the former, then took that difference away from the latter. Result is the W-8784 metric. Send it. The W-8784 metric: 118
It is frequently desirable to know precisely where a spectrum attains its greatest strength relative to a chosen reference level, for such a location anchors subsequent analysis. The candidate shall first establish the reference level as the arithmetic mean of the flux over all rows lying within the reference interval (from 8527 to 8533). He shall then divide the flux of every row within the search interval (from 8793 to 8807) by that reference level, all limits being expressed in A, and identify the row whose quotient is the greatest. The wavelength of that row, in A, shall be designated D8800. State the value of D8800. 8800.0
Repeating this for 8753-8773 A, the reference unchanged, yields 8762.0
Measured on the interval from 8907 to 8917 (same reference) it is 8916.0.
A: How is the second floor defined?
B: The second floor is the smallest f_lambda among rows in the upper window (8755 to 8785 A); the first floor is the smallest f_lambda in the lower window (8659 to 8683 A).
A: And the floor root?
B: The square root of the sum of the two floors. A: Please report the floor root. 12.9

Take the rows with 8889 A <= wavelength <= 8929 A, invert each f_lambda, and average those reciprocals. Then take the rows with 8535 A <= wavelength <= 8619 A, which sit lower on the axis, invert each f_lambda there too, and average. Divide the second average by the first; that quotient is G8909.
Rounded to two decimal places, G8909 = 0.94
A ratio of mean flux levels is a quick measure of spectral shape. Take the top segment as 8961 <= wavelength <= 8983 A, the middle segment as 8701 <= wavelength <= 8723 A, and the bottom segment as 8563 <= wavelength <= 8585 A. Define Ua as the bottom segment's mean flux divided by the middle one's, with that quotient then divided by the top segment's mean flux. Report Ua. 0.0101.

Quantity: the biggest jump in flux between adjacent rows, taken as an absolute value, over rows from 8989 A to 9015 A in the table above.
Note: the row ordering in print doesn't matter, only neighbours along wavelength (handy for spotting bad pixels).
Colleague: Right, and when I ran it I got 9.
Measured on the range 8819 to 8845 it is 17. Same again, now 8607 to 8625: 10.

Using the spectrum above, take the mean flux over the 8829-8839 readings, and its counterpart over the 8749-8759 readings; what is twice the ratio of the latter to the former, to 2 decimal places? 1.95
